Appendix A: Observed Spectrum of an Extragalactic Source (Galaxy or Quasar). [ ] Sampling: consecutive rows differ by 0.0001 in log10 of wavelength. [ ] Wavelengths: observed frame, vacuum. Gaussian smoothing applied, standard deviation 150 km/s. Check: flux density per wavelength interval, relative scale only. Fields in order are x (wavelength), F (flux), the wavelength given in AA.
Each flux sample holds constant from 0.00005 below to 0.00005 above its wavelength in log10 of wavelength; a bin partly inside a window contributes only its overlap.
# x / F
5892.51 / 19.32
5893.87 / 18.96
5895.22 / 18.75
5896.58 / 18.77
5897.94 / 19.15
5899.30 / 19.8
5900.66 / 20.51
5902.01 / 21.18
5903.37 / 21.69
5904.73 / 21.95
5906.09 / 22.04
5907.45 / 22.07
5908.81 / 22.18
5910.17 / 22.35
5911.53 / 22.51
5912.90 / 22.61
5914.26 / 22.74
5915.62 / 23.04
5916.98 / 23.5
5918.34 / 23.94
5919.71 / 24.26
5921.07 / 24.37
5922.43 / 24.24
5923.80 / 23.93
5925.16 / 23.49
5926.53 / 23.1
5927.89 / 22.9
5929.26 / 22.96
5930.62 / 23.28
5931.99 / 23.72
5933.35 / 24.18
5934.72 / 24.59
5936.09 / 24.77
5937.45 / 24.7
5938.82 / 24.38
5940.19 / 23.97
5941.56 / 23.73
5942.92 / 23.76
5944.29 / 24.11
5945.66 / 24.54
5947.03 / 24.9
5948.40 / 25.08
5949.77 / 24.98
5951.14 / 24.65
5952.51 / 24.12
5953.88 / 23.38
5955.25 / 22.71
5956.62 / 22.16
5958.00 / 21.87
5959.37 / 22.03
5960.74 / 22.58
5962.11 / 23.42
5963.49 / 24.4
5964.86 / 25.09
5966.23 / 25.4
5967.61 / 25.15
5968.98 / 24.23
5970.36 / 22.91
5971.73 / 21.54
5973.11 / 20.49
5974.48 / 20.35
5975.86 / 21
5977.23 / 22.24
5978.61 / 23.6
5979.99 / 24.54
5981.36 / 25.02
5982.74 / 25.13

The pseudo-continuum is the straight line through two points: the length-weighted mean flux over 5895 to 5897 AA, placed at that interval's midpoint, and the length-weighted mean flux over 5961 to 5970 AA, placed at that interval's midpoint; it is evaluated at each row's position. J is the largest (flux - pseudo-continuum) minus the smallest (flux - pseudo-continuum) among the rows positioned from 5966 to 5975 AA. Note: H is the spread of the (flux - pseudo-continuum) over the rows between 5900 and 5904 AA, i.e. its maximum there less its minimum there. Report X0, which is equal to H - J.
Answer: -5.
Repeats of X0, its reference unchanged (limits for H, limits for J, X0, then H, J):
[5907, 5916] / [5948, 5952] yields 0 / 0.3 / 0.7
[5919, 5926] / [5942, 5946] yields 1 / 1.2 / 0.6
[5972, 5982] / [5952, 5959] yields 1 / 4.1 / 2.7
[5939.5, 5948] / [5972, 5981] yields -3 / 0.8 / 3.7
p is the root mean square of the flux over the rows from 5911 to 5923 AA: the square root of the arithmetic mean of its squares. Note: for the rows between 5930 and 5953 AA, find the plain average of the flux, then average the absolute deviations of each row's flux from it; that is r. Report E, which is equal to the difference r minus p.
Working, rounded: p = 23.5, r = 0.4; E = -23.0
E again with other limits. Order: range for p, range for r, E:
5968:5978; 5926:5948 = -21.3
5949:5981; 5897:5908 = -22.3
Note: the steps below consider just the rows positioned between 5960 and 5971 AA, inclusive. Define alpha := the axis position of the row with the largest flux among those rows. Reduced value 5966.23 AA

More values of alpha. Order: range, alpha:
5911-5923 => 5921.07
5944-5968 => 5966.23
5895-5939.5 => 5936.09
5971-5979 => 5978.61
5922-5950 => 5948.40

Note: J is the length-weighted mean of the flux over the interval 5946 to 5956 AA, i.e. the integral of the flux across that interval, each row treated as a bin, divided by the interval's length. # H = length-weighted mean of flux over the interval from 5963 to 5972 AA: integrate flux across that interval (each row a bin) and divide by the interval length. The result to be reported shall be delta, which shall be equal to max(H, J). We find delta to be 24.3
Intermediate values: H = 24.2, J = 24.3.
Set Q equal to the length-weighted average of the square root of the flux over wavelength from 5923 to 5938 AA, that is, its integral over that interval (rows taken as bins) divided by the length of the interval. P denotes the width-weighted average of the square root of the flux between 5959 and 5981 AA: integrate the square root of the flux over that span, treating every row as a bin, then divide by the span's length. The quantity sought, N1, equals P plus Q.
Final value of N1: 9.68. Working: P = 4.80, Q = 4.88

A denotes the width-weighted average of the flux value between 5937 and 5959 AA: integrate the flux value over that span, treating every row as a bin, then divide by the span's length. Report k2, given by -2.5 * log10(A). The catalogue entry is -3.45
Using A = 23.9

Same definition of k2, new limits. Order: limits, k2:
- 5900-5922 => -3.38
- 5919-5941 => -3.45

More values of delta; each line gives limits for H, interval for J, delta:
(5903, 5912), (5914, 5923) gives 23.8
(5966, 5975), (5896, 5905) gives 22.8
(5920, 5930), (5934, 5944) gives 24.3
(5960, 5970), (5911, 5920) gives 24.3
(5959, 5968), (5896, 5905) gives 24.0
